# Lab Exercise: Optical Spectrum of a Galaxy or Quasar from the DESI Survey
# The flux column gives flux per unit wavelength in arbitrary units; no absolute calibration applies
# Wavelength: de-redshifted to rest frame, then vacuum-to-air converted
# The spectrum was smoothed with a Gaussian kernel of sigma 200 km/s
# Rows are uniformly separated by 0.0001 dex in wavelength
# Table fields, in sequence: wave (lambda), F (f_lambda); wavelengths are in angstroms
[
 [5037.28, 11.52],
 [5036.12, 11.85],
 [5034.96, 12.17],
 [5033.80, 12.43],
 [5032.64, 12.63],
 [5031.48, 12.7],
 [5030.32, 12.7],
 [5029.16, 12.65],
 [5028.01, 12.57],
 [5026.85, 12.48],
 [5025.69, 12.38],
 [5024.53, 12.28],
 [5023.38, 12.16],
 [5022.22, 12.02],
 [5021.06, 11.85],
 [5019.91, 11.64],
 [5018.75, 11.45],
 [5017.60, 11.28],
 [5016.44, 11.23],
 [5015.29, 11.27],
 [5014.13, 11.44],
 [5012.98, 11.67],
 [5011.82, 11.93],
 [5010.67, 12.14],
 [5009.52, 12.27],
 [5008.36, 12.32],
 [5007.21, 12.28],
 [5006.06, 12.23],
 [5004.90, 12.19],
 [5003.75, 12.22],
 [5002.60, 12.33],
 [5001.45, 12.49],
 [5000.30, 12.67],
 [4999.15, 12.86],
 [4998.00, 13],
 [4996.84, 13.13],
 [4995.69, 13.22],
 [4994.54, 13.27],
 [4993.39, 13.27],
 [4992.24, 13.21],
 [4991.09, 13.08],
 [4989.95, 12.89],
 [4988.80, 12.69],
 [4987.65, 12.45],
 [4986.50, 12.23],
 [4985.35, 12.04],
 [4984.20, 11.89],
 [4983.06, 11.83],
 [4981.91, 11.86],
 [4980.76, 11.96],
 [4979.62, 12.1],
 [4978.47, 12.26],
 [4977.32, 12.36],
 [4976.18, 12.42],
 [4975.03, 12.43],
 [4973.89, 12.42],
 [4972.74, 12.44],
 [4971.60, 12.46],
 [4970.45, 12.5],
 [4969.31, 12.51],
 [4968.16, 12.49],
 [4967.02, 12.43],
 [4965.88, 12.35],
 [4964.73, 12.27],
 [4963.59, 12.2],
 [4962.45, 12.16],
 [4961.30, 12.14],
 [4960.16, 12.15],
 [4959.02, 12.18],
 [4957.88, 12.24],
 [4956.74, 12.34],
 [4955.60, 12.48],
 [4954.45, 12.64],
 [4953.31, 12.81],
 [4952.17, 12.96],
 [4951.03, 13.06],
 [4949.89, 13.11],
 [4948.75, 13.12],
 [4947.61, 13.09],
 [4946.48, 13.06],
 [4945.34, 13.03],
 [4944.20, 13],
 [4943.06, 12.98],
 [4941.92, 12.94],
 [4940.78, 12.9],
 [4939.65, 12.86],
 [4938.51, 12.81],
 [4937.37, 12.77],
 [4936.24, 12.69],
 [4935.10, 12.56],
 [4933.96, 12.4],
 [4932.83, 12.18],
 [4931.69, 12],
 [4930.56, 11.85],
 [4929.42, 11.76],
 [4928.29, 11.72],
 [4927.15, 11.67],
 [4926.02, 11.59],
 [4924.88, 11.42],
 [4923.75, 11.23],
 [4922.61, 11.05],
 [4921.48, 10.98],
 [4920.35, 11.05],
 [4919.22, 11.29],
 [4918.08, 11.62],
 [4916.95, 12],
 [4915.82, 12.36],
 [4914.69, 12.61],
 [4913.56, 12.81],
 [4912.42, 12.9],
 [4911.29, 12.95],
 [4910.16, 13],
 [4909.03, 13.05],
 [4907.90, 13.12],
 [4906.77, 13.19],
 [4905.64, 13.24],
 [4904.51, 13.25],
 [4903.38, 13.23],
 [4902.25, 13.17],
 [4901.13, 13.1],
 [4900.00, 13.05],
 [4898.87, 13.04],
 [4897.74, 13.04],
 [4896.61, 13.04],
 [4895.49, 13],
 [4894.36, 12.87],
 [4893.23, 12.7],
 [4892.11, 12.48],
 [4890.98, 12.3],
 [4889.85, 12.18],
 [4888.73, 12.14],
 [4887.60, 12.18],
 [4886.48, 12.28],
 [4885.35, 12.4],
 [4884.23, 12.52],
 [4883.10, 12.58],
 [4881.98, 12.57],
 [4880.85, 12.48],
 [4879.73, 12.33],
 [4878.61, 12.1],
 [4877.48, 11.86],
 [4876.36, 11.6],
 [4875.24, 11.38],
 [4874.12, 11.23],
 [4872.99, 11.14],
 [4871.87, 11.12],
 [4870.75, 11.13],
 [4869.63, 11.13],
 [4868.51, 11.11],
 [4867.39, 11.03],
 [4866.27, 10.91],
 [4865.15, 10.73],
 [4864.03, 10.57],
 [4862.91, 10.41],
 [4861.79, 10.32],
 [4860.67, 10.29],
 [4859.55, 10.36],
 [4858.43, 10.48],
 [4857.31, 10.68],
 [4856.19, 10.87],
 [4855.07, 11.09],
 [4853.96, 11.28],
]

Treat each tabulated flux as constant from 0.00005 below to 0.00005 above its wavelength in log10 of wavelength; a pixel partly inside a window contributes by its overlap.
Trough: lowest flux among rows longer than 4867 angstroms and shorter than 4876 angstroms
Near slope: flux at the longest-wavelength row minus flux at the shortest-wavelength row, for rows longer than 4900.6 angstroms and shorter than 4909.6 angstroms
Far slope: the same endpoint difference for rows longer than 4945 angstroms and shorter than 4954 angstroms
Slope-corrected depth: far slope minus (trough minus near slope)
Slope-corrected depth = -11.3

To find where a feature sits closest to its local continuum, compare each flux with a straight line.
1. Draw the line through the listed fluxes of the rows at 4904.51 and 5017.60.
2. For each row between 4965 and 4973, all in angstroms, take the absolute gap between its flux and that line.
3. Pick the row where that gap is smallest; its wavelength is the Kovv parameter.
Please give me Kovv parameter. 4965.88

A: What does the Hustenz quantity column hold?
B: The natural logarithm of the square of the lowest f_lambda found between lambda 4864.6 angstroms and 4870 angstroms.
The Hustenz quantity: 4.75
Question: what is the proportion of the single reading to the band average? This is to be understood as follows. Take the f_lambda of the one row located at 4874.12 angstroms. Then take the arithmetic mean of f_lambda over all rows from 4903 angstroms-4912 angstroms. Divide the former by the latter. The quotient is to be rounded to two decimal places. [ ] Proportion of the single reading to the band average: 0.86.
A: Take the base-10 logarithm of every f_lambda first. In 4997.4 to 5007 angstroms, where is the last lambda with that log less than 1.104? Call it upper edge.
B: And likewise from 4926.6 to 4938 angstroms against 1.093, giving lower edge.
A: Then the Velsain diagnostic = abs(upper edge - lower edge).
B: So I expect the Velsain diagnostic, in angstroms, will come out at 73.2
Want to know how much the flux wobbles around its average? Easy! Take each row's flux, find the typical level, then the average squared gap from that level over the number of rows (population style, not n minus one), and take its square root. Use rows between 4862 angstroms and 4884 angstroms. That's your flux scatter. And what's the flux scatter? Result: 0.66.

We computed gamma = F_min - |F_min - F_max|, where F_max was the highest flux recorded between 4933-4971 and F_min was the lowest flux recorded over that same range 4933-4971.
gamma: 11.2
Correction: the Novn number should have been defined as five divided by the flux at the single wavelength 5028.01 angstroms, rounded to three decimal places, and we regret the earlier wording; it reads 0.398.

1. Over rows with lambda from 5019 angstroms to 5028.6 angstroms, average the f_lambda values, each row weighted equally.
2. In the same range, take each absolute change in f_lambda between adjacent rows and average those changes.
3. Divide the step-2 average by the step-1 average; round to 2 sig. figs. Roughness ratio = 0.011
